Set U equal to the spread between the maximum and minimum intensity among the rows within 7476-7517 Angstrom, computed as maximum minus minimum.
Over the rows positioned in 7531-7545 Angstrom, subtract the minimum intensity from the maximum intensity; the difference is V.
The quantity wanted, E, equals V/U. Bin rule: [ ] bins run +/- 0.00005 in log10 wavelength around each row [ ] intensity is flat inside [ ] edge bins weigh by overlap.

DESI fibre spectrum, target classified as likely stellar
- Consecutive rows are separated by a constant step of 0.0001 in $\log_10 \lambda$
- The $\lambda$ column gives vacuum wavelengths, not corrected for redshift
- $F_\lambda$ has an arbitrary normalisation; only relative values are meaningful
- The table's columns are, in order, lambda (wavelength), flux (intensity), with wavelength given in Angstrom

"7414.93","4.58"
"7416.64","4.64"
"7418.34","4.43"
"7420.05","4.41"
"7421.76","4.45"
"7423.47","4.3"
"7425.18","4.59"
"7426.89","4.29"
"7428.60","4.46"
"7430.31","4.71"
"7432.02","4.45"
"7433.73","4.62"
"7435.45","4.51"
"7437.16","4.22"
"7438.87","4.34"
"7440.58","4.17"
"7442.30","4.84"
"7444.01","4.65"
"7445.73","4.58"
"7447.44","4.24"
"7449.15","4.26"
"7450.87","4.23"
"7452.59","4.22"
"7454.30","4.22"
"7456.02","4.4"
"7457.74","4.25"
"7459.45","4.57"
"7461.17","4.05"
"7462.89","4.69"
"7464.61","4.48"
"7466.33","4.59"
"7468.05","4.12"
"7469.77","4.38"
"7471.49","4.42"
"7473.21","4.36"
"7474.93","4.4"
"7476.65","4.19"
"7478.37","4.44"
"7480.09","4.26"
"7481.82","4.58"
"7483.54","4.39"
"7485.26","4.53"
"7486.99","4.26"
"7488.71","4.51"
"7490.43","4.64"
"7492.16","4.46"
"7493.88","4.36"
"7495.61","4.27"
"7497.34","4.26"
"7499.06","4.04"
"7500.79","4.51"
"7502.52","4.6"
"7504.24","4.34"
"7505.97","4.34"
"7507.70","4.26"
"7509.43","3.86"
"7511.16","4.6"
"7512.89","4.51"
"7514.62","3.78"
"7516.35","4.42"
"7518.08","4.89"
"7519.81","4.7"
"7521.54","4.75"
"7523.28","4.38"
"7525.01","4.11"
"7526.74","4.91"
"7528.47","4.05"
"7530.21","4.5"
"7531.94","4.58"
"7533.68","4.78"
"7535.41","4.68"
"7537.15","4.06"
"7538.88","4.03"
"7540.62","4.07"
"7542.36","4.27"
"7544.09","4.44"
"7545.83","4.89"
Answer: 0.87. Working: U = 0.86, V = 0.75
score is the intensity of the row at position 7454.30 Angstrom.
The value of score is 4.22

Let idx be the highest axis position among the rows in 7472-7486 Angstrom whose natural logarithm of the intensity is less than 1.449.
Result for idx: 7476.65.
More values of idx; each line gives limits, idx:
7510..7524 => 7514.62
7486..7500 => 7499.06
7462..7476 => 7468.05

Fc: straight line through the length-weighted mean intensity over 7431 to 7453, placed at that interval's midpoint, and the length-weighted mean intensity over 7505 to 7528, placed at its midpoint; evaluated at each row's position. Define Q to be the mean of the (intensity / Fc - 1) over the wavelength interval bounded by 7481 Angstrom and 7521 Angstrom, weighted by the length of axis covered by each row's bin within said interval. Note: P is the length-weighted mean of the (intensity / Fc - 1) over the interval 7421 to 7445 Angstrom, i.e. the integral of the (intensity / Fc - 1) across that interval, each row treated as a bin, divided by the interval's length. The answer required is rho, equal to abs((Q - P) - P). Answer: 0.03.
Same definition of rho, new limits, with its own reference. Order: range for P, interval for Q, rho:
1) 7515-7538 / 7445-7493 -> 0.05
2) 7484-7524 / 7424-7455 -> 0.01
